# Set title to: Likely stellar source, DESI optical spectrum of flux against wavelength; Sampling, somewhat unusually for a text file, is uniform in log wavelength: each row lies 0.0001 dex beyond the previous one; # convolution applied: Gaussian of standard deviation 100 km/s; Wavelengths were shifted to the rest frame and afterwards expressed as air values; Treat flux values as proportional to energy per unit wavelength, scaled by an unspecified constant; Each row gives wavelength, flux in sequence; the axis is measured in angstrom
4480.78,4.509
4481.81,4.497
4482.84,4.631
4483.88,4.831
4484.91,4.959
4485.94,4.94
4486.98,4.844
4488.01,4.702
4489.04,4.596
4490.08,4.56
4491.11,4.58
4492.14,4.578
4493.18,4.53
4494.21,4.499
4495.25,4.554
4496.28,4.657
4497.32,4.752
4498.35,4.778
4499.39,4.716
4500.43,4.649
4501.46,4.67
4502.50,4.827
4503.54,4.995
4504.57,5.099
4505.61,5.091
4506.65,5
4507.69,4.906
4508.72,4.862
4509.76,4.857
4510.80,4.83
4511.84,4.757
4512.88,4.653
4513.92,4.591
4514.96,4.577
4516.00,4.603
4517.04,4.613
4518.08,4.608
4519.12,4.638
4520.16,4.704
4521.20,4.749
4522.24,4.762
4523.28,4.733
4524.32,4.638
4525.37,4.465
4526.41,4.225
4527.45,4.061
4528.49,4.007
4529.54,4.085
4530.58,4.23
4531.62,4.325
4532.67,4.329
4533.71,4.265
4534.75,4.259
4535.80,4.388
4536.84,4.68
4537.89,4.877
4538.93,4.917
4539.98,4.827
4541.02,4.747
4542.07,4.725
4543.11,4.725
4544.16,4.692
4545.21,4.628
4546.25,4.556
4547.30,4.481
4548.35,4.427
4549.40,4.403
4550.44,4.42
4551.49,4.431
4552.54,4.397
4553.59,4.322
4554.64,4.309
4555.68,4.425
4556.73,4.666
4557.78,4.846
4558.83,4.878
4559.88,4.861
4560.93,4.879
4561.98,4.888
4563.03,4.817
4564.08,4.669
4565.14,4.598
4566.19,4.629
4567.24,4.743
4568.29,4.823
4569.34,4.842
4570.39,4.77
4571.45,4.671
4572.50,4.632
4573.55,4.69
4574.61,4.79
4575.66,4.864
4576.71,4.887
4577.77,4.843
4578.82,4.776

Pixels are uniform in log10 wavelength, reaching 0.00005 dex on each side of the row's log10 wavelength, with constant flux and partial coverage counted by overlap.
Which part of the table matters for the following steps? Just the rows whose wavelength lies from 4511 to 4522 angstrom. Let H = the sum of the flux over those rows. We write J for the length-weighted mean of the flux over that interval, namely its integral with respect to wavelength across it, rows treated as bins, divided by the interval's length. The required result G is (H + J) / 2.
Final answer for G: 26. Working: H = 46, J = 4.66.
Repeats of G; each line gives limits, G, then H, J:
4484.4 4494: 23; 42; 4.69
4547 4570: 53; 102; 4.63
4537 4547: 24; 43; 4.73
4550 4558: 20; 36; 4.46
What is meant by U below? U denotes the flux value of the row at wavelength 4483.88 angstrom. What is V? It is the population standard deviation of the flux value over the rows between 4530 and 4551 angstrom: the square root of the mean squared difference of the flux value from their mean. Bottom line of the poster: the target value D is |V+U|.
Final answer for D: 5.04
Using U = 4.831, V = 0.21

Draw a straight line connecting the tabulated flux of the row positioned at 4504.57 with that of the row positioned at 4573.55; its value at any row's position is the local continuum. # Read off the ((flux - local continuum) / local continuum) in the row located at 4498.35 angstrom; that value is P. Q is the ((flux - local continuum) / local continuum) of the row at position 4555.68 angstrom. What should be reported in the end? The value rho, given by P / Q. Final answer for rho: 1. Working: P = -0.07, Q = -0.077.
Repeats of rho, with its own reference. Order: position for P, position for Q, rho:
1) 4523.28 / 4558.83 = -2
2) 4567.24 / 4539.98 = 0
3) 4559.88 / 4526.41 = 0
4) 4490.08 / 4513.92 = 1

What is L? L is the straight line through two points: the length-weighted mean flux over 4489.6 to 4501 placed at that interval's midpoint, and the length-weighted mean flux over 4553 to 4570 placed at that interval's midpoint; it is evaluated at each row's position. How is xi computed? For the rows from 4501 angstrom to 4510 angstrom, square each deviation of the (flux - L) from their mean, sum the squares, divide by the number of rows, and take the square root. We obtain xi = 0.129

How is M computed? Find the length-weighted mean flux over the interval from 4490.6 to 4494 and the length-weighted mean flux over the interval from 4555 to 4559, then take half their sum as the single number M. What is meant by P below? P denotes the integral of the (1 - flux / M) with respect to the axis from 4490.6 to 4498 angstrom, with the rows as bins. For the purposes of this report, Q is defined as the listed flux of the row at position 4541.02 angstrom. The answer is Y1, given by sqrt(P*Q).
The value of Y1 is 0.4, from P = 0.04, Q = 4.747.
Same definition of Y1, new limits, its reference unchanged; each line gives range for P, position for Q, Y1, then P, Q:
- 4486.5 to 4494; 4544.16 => 0.0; 0.00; 4.692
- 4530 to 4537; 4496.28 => 1.4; 0.43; 4.657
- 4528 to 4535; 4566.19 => 1.7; 0.62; 4.629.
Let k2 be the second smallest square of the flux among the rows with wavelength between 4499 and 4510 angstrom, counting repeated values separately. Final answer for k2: 21.8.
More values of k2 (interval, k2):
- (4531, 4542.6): 18.2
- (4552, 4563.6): 18.7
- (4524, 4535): 16.5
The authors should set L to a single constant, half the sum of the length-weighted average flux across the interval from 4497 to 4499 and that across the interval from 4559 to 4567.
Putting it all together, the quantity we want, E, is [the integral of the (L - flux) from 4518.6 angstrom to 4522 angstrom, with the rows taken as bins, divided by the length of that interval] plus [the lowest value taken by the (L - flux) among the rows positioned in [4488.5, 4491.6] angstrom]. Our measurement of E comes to 0.23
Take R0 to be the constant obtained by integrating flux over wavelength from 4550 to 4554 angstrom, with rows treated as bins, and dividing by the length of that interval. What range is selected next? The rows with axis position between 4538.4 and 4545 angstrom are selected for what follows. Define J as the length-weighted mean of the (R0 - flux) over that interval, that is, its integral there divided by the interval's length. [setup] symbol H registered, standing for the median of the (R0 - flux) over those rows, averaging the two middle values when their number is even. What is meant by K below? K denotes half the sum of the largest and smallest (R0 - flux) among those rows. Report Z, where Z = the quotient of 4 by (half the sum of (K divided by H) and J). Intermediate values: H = -0.35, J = -0.38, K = -0.4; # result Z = 10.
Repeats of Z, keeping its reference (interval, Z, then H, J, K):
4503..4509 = 22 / -0.61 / -0.61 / -0.6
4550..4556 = -9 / -0.02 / 0.01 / 0.0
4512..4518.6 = 10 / -0.22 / -0.23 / -0.2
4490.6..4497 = 9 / -0.18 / -0.18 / -0.2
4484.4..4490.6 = 14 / -0.39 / -0.38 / -0.4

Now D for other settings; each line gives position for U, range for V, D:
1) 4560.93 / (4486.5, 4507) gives 5.06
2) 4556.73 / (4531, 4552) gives 4.87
